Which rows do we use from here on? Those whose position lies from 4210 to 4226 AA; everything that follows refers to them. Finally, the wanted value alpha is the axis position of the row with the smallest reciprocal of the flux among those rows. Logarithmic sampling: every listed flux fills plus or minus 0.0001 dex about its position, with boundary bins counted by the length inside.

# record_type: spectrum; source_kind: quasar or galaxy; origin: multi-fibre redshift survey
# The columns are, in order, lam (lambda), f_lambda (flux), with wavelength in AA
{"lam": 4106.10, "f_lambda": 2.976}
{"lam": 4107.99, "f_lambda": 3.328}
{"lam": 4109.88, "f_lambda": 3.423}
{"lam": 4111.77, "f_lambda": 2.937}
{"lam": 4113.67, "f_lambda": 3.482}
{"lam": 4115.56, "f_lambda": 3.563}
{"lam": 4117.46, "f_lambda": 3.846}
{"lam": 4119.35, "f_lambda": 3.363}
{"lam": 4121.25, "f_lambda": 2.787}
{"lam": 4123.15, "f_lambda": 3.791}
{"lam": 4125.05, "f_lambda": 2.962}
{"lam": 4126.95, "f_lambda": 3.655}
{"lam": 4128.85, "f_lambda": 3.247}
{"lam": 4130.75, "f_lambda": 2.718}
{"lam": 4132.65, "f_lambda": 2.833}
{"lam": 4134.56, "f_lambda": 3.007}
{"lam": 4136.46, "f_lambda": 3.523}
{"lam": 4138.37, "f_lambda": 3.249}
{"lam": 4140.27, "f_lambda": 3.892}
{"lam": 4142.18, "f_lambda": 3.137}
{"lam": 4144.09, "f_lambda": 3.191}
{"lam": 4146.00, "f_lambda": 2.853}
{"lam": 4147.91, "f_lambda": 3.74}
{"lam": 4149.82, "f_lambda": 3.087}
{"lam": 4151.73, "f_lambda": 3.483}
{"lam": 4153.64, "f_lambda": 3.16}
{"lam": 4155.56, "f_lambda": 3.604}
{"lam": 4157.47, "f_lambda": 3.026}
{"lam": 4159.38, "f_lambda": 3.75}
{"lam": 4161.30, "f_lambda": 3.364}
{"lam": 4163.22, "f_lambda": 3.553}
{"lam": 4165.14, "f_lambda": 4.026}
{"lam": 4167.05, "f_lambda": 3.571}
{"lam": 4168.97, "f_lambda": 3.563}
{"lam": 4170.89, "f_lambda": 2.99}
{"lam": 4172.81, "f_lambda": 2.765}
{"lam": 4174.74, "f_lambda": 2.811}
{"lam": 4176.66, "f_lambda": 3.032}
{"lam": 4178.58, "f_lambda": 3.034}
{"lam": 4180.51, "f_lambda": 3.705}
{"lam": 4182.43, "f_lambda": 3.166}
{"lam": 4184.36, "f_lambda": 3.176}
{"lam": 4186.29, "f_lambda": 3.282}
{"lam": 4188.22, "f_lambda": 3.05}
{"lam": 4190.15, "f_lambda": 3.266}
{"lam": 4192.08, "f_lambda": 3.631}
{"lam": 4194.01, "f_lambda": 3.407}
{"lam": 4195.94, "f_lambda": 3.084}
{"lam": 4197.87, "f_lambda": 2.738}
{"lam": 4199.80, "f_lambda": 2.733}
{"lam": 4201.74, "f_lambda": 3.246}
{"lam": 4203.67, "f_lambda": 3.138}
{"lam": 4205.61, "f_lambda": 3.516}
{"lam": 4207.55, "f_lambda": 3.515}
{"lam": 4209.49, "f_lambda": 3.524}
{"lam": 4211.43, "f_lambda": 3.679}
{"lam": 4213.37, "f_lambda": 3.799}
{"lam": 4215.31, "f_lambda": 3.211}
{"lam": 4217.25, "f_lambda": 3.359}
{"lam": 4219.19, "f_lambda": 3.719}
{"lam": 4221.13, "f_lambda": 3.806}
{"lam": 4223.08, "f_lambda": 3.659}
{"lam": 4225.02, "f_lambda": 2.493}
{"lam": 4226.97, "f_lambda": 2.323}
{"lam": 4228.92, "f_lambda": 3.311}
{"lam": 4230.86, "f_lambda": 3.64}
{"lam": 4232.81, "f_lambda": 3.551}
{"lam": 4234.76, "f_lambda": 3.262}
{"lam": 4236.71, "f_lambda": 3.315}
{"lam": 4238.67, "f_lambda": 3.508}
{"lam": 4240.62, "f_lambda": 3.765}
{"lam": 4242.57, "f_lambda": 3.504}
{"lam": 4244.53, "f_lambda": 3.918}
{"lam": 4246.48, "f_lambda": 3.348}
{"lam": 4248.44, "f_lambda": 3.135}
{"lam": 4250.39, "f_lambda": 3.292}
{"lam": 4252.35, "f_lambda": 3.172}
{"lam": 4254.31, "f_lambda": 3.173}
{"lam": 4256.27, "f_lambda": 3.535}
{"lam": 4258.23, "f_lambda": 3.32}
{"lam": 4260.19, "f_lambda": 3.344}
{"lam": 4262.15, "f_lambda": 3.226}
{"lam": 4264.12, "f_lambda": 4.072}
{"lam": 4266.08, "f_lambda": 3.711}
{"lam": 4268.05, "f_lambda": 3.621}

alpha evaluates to 4221.13 AA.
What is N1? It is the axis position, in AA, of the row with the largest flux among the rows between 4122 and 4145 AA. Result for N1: 4140.27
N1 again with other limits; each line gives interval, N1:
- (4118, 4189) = 4165.14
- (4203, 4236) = 4221.13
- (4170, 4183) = 4180.51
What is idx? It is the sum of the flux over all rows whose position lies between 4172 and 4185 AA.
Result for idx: 21.7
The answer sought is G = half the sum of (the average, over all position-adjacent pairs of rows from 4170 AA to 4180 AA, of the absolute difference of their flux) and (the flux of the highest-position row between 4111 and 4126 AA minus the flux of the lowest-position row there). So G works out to 0.1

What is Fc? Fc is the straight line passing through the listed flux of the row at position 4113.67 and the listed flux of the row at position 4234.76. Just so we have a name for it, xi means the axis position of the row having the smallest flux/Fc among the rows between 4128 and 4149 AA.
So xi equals 4130.75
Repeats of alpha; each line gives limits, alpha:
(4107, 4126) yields 4117.46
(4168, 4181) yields 4180.51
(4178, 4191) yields 4180.51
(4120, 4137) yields 4123.15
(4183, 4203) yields 4192.08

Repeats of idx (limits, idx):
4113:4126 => 23.8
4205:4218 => 24.6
